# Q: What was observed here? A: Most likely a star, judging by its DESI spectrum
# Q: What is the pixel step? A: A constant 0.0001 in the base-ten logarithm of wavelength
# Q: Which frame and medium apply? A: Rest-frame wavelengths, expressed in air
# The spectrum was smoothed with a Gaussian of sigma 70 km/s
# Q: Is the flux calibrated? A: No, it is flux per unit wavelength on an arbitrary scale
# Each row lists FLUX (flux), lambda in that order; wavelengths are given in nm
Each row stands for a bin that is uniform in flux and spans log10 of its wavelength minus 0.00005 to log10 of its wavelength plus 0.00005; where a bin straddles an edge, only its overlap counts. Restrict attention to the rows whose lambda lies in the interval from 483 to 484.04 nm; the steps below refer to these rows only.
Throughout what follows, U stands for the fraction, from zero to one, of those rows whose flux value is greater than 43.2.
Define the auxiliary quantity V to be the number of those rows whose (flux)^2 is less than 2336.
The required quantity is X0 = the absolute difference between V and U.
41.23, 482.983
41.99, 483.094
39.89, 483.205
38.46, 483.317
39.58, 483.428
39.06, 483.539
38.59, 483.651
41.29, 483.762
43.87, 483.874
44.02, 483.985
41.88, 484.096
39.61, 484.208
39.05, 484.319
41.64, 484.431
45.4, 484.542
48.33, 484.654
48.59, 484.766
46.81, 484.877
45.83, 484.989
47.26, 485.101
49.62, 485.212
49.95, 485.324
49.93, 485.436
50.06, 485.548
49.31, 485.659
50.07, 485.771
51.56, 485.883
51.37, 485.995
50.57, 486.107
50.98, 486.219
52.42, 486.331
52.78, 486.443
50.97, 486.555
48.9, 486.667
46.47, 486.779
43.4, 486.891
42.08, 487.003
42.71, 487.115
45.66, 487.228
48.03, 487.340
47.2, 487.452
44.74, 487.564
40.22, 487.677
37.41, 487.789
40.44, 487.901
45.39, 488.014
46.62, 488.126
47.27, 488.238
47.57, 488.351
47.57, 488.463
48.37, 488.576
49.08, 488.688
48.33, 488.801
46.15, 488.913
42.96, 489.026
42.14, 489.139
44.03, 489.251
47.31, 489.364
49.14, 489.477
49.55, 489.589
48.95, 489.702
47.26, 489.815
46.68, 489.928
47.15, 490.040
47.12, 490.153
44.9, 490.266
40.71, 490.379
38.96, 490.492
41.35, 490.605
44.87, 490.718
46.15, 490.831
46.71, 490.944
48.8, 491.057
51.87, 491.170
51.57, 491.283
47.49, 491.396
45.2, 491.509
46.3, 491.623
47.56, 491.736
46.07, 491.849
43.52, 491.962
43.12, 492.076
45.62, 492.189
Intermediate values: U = 0.22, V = 9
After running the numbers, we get 9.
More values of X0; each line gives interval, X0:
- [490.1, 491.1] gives 7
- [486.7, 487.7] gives 8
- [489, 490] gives 5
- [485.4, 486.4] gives 1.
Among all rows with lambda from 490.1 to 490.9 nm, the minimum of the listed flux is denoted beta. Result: 38.96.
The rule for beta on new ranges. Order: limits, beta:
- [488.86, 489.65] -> 42.14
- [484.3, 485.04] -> 39.05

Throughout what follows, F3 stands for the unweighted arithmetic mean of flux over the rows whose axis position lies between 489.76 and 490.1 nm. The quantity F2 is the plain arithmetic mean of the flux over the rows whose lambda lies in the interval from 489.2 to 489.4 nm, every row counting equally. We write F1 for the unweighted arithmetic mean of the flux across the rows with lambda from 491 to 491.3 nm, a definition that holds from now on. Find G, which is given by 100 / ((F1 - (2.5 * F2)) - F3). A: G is -0.91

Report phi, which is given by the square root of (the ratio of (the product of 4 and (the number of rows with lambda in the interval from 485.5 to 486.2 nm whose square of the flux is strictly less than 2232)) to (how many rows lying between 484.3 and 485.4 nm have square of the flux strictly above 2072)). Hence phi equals 0.0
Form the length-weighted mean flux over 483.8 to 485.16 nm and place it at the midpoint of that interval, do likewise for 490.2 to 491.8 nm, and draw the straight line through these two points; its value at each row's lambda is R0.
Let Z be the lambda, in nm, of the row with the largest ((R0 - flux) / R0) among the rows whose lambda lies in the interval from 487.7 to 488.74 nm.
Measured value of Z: 487.789 nm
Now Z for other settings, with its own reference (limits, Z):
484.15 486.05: 484.319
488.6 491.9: 490.492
